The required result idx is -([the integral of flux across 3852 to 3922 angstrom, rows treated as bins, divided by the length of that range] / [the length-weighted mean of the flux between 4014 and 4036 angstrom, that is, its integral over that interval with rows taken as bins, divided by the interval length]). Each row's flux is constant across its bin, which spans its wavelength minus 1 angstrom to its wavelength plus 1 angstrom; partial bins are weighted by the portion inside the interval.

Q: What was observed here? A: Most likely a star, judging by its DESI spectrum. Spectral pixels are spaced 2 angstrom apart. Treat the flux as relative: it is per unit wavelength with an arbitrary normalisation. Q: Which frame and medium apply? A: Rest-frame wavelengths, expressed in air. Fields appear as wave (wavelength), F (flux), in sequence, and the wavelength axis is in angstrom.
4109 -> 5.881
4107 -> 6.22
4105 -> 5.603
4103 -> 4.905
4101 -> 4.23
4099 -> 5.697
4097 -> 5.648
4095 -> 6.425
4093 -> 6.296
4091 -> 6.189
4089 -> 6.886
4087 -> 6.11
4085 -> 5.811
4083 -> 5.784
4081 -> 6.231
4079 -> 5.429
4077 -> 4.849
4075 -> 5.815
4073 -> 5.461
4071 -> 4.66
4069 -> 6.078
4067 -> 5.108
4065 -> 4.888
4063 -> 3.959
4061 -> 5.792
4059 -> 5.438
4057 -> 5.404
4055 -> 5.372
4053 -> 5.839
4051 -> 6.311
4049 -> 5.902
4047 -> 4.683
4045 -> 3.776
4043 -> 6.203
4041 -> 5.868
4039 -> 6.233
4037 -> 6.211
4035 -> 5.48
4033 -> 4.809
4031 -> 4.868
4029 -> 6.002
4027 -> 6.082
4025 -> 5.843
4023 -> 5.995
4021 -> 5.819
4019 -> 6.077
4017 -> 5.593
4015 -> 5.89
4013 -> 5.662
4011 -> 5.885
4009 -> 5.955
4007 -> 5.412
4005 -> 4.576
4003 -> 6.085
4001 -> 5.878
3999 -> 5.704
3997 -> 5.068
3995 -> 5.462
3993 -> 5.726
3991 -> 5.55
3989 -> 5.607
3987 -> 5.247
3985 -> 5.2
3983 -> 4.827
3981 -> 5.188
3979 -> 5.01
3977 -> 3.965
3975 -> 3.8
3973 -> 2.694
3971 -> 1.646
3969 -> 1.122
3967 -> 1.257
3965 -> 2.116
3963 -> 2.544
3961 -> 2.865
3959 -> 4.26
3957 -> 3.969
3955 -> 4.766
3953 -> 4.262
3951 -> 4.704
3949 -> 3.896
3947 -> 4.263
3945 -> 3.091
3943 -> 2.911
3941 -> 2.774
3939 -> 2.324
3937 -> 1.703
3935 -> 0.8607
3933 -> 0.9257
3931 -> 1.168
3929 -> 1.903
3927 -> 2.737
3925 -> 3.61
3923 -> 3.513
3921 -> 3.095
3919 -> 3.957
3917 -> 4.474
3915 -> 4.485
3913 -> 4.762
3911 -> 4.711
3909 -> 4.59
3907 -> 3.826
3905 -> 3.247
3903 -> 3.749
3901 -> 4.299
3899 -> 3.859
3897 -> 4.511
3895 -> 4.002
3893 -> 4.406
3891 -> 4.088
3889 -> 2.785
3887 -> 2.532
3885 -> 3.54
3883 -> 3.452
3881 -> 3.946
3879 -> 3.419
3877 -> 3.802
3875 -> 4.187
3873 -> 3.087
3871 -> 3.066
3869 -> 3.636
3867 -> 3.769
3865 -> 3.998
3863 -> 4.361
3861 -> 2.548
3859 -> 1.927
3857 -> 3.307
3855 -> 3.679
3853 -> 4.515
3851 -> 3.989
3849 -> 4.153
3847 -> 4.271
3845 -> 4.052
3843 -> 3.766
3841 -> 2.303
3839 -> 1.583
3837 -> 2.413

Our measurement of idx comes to -0.66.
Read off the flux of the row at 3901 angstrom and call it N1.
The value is 4.299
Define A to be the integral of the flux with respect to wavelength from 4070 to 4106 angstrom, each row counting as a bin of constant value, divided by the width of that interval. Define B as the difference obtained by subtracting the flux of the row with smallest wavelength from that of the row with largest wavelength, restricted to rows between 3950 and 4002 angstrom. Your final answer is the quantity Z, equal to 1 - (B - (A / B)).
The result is 4.7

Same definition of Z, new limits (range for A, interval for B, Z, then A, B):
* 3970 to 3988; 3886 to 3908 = 2.9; 4.2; 1.3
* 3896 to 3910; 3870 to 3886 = 9.0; 4.0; 0.5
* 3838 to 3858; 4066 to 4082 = 3.0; 3.6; 1.1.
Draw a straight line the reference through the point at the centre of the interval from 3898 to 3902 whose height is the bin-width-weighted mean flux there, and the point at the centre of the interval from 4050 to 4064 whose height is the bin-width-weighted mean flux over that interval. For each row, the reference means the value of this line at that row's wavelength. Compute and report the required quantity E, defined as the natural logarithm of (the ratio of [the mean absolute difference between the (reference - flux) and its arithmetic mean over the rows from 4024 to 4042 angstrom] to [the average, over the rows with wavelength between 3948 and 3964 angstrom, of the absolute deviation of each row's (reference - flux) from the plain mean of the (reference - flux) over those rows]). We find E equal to -0.4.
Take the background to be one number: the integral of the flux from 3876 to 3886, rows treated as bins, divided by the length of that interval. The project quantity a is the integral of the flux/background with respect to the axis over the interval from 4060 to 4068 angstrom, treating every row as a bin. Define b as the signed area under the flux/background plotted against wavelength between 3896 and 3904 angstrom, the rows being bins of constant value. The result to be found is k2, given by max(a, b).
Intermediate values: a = 10.9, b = 9.0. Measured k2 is 10.9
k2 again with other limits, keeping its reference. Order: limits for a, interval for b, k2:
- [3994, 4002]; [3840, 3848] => 12.2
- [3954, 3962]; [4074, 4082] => 12.3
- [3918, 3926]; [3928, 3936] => 7.8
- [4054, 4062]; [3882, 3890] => 12.1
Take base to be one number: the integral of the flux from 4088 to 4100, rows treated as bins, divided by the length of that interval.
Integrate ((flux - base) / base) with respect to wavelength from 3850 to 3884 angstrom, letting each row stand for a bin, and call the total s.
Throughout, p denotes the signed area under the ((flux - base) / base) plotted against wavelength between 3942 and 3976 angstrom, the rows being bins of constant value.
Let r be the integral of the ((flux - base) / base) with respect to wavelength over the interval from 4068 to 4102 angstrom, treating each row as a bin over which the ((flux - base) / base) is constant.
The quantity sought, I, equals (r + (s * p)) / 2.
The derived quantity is 117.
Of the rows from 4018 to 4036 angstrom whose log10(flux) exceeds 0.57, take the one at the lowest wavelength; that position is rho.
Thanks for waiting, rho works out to 4019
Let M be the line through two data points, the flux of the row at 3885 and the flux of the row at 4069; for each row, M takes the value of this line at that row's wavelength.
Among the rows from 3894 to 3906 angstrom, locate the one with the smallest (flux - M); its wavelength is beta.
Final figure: 3905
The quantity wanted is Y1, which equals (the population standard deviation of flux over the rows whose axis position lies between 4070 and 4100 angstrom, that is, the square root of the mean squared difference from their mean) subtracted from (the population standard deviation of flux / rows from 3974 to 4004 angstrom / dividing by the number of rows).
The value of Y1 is 0.06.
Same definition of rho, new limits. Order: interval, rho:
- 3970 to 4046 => 3975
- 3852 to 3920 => 3853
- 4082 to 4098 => 4083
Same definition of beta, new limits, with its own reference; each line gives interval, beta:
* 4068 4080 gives 4071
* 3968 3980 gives 3969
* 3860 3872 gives 3861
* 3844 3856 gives 3855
